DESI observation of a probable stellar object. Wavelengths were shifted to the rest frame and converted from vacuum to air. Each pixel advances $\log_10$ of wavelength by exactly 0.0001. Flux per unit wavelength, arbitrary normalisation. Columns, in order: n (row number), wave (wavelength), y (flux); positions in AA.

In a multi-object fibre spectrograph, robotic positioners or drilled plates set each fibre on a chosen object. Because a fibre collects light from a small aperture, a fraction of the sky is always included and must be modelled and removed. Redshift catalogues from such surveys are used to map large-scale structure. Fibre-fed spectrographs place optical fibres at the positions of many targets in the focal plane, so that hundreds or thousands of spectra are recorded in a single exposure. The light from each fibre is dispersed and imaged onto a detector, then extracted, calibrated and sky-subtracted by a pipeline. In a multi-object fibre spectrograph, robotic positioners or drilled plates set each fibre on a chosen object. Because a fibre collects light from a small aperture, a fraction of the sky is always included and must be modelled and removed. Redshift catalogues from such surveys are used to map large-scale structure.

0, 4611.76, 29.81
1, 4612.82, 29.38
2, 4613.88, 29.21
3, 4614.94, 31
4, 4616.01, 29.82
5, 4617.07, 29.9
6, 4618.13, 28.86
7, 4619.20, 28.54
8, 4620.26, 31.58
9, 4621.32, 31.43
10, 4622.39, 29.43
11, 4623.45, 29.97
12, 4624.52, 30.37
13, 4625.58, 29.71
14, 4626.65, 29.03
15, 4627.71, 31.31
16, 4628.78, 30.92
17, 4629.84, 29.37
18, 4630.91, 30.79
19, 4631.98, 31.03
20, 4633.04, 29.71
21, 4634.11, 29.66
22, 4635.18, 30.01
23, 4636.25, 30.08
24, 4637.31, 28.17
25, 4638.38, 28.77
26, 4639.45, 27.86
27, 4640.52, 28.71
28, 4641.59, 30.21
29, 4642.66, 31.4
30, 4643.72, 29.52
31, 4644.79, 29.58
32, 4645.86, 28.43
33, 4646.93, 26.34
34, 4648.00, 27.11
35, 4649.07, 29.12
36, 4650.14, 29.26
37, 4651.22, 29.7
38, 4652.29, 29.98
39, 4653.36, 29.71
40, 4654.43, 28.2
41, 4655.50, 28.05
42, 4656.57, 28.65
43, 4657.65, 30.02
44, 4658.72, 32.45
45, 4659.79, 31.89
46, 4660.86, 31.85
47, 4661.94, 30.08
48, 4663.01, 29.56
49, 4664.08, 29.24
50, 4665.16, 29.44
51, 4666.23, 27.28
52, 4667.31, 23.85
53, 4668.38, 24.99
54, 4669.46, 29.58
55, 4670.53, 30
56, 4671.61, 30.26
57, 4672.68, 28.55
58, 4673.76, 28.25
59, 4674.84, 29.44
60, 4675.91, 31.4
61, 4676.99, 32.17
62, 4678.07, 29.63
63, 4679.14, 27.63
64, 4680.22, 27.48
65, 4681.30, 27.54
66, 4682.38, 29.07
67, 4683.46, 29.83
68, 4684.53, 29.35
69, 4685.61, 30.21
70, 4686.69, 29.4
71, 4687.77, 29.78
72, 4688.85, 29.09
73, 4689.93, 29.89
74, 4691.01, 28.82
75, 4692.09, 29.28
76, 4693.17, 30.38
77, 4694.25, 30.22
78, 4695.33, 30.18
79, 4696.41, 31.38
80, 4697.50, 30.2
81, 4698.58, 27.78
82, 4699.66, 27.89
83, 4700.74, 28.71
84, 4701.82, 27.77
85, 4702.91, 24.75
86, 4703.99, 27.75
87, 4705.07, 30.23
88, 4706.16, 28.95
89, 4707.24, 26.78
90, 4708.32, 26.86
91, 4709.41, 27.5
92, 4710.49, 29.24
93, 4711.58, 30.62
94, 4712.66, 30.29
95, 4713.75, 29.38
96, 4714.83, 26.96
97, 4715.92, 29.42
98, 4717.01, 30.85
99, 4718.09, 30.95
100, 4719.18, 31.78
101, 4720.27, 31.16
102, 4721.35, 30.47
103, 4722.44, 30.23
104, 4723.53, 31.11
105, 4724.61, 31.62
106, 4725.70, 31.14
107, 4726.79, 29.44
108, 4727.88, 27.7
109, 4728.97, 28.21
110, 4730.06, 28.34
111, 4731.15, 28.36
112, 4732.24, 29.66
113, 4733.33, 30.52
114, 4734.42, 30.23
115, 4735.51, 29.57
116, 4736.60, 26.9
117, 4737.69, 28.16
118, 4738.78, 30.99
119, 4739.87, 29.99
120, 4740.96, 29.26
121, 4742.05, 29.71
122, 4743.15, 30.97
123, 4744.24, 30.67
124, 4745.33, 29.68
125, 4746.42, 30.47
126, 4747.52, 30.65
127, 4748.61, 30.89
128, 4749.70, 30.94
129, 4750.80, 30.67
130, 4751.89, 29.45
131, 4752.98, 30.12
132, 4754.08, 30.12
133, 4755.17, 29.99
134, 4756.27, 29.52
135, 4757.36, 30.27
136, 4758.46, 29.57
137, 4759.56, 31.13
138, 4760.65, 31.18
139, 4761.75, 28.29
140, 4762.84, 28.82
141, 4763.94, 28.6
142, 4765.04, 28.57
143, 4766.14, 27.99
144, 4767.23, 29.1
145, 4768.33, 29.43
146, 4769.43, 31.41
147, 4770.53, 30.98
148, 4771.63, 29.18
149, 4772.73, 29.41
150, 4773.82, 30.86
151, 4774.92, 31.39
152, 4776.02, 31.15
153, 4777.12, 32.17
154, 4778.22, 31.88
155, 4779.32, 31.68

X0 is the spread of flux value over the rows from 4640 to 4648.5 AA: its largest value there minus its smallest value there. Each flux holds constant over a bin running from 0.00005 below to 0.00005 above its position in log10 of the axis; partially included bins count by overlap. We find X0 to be 5.1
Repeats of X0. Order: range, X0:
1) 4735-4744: 4.1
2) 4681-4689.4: 2.7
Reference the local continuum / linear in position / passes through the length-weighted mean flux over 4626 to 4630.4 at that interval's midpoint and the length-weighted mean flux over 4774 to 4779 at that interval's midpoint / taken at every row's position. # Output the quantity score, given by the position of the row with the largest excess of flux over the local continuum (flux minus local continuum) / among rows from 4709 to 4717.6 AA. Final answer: 4717.01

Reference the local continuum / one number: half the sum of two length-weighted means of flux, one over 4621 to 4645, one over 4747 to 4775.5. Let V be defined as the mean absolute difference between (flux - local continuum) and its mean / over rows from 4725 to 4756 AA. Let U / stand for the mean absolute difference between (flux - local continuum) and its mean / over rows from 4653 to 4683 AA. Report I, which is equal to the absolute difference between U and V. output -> 0.58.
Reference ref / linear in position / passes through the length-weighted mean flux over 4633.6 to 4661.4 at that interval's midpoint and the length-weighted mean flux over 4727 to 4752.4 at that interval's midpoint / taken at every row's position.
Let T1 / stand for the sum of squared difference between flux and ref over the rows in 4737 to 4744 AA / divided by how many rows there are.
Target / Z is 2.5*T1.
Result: 2.5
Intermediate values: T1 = 1.00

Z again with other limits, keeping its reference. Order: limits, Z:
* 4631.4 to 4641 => 2.4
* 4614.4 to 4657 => 3.6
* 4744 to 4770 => 2.4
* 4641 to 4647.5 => 6.3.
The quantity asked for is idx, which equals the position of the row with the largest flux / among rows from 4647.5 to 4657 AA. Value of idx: 4652.29 AA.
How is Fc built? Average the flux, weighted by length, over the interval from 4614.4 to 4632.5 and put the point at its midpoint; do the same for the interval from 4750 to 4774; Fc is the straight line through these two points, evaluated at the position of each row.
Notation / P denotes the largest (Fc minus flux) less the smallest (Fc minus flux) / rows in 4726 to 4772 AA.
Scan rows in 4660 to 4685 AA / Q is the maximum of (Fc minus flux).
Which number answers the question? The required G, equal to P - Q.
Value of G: -2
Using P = 4.6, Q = 6.2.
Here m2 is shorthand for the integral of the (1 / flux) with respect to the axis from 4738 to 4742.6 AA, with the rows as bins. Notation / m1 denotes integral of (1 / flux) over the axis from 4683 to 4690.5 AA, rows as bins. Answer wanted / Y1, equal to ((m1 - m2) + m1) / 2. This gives 0.18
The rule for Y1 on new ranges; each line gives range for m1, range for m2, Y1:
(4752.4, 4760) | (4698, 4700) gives 0.22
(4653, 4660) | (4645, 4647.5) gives 0.19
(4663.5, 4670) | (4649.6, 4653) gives 0.18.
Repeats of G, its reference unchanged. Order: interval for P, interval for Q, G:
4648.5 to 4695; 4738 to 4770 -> 7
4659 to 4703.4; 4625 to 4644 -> 6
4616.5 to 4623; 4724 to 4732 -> 1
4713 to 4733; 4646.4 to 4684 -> -1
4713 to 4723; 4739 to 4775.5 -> 3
